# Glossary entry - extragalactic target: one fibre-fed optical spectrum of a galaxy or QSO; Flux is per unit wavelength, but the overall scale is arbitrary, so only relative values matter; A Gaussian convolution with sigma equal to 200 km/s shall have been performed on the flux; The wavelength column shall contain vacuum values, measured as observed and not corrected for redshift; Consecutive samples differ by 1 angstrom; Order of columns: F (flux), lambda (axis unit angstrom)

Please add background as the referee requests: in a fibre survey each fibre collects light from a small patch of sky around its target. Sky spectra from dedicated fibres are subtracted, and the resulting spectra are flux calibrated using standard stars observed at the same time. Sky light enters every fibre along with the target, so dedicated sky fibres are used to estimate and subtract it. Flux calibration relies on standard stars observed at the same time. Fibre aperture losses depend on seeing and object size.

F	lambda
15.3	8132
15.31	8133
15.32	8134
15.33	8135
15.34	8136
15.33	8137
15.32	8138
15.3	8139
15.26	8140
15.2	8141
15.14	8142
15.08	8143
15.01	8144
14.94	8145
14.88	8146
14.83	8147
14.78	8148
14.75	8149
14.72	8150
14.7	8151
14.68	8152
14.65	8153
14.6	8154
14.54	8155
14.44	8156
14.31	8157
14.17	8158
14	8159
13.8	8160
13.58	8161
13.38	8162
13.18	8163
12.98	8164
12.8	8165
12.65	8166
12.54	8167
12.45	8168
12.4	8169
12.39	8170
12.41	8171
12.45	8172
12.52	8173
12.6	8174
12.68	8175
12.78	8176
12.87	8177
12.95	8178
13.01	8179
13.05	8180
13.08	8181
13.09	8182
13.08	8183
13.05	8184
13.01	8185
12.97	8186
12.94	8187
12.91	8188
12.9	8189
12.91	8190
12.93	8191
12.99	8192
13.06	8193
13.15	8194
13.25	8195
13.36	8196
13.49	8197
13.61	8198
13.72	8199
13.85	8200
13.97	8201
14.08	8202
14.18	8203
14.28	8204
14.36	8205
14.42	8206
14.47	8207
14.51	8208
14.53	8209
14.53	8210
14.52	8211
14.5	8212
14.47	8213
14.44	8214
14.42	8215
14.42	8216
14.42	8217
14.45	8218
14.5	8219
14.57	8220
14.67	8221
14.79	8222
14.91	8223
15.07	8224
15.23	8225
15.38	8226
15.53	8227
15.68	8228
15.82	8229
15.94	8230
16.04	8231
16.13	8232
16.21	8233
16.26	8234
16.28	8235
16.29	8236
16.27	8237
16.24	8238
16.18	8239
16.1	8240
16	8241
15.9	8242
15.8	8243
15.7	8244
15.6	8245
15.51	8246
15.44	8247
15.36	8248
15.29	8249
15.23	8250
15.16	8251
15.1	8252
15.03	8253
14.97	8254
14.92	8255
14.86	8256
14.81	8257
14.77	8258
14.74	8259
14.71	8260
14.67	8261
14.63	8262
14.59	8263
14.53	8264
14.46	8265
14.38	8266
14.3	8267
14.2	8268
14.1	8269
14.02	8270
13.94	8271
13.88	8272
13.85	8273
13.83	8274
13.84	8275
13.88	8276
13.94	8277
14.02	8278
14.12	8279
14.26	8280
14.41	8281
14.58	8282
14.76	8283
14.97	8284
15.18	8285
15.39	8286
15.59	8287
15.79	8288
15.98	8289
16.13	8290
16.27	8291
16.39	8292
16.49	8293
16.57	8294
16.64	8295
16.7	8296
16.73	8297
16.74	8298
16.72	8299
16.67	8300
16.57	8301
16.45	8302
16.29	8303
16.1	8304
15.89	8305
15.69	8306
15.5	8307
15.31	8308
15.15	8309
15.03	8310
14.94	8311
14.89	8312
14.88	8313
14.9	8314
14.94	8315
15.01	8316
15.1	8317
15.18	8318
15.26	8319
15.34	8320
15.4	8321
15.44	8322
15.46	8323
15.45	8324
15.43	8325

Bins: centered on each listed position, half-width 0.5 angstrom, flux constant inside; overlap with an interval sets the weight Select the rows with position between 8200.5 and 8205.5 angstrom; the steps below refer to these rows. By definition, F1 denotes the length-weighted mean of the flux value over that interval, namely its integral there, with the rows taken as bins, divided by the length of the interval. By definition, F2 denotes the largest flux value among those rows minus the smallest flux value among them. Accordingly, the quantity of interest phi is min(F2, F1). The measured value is 0.39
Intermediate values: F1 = 14.2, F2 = 0.39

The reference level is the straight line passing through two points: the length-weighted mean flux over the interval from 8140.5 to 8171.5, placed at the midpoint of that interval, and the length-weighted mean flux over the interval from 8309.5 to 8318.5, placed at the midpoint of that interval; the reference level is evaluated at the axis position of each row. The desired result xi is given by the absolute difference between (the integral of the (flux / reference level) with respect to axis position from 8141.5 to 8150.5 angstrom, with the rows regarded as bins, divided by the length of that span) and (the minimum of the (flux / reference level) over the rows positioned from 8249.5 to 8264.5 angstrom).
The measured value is 0.08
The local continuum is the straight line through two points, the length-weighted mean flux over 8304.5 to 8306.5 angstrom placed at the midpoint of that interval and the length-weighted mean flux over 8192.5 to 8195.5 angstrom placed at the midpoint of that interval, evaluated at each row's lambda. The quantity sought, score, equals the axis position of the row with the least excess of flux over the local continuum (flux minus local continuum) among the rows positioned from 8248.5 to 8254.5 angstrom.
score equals 8254 angstrom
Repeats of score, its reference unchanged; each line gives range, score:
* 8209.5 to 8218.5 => 8217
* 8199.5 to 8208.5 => 8200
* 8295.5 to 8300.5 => 8300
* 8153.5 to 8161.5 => 8161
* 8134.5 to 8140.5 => 8140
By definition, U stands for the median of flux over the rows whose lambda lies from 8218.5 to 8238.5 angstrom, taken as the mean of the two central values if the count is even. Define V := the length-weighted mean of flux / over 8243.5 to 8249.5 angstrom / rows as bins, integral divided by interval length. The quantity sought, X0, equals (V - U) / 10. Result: -0.03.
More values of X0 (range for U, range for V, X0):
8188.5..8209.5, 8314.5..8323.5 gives 0.15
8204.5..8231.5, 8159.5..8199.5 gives -0.16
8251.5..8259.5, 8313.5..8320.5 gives 0.02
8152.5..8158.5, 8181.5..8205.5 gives -0.11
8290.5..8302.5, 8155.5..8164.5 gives -0.28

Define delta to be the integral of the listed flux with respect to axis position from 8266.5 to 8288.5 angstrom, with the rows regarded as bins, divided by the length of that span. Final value 14.4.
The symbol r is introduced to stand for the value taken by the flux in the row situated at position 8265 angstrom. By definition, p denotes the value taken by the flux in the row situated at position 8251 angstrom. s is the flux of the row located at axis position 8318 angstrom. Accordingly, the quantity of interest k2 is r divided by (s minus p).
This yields 723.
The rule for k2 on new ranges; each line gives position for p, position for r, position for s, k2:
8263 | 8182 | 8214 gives -87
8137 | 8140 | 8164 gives -6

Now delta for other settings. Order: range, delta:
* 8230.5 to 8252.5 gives 15.8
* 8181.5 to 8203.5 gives 13.3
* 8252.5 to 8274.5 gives 14.5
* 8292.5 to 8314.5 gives 15.9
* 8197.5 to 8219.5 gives 14.3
